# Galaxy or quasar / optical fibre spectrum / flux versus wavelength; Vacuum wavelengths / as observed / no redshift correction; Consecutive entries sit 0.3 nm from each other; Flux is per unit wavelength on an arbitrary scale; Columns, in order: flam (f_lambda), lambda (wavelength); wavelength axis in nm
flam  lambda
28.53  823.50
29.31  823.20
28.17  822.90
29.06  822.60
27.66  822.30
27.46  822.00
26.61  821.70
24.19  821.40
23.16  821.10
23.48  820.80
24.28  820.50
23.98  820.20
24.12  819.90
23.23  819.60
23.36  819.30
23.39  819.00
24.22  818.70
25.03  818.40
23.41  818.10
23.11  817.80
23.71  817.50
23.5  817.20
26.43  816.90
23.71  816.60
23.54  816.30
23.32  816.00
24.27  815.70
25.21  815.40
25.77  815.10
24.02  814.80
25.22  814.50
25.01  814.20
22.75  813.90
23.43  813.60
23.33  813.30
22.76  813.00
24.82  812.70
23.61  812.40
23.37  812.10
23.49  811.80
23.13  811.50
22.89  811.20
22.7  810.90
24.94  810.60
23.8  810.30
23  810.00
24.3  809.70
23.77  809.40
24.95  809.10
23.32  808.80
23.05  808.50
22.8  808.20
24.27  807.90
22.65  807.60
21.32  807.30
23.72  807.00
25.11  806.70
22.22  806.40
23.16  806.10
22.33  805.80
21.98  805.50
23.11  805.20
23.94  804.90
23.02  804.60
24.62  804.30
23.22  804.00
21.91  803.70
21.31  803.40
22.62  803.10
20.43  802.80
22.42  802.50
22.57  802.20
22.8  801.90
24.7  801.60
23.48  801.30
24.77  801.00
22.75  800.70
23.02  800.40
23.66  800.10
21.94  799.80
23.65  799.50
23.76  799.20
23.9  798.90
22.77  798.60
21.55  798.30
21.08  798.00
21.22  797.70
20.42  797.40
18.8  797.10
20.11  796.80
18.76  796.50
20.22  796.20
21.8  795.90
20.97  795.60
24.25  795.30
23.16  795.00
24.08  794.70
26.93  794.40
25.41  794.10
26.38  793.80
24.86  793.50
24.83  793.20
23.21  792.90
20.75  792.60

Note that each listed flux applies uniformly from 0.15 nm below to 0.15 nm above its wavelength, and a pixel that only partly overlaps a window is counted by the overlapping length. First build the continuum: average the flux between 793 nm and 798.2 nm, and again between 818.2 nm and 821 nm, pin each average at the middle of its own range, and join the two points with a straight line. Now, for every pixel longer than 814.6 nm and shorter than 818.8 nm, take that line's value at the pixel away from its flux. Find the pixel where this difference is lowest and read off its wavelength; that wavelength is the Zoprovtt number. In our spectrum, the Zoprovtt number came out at 817.80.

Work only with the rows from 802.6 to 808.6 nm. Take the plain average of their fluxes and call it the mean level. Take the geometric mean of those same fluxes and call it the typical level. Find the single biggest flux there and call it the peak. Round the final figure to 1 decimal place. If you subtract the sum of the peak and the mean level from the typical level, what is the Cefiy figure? -25.1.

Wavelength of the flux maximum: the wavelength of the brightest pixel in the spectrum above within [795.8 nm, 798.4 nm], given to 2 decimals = 795.90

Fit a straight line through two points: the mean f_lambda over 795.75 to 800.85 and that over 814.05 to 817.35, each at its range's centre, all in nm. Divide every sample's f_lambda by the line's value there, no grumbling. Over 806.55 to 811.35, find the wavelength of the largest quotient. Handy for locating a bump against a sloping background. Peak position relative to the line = 806.70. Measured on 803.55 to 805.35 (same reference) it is 804.30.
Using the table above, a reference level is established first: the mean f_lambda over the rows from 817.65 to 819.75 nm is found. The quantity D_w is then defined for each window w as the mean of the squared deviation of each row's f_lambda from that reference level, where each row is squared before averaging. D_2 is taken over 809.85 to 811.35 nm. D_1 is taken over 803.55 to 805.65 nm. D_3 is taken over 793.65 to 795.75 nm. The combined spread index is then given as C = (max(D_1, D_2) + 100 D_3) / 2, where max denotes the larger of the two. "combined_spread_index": 207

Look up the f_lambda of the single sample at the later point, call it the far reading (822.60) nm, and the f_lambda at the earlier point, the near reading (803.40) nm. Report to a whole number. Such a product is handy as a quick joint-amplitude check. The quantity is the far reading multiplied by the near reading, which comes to 619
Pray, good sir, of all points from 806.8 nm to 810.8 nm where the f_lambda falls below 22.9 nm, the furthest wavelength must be 808.20 nm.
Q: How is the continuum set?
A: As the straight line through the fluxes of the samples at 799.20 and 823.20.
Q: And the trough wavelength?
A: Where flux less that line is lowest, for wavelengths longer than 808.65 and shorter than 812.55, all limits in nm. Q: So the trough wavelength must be 810.90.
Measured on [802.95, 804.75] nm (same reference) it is 803.40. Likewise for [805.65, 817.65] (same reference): 817.20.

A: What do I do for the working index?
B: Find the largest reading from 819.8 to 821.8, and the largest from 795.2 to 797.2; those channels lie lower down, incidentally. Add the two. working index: 50.9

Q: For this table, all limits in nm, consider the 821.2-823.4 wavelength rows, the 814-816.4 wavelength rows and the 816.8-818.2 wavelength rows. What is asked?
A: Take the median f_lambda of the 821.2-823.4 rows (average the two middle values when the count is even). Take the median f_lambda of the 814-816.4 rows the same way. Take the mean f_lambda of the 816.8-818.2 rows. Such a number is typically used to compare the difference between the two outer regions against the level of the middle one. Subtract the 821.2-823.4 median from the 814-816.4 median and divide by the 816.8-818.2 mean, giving -0.13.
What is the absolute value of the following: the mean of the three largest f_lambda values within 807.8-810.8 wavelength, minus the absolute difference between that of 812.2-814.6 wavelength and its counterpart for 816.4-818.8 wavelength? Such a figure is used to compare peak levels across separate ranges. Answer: 24.5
